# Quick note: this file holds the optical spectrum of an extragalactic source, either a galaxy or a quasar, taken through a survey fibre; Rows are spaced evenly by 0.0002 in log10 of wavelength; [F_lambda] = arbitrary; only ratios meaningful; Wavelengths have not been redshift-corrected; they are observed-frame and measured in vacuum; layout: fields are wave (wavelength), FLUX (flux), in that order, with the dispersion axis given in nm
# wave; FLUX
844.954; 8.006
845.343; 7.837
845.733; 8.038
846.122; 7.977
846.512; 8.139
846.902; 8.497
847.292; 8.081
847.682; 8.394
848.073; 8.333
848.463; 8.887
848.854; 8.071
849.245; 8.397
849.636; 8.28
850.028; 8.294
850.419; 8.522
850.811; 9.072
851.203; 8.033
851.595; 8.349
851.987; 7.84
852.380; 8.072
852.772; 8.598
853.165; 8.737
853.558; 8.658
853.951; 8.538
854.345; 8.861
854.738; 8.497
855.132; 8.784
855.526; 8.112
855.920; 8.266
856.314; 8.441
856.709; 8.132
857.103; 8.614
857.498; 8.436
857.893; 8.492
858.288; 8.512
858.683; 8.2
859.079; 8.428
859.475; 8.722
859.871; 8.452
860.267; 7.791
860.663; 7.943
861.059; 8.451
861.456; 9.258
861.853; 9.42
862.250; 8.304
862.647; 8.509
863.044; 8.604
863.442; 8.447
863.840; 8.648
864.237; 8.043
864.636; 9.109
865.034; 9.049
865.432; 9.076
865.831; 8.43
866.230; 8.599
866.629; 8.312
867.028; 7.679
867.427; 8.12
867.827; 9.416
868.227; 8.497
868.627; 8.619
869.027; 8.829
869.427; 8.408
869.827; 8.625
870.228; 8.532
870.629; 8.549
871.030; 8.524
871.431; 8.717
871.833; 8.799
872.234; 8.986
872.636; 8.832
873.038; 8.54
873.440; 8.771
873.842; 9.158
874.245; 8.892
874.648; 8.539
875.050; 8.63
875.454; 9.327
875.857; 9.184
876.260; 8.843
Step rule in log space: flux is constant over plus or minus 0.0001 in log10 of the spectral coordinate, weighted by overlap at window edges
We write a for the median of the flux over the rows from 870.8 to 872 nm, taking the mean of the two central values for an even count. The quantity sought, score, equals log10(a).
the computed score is 0.940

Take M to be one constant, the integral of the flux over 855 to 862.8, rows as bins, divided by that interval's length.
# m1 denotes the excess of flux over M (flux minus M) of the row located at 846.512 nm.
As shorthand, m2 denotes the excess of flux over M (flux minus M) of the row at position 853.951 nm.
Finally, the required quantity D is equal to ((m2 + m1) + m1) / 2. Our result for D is -0.3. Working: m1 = -0.32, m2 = 0.08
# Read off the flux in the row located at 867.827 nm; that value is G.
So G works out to 9.416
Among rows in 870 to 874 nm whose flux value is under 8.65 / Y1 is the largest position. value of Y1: 873.038 nm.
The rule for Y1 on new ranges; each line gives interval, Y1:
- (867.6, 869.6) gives 869.427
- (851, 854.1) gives 853.951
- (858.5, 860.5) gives 860.267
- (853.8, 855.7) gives 855.526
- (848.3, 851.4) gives 851.203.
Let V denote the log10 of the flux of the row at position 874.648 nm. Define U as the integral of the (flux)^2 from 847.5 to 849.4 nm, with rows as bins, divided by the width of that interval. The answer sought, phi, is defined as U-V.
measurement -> 70.0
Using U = 71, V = 0.931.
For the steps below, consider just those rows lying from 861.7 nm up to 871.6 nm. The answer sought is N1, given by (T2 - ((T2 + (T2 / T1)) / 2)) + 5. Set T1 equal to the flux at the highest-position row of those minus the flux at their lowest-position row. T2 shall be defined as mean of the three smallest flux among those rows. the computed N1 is 15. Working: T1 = -0.7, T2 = 7.9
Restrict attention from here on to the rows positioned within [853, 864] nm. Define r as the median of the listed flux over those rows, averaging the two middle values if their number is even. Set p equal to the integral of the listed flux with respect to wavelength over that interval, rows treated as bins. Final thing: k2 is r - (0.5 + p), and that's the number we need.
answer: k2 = -86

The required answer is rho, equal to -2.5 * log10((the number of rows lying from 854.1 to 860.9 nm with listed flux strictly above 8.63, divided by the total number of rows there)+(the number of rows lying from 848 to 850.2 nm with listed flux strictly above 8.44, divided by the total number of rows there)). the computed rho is 1.16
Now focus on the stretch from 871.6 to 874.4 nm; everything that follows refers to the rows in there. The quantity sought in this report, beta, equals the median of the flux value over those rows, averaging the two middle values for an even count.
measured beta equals 8.83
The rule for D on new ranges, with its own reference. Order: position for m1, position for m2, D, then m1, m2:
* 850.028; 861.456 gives 0.2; -0.17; 0.80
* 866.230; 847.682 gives 0.1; 0.14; -0.07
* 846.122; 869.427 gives -0.5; -0.48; -0.05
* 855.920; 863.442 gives -0.2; -0.19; -0.01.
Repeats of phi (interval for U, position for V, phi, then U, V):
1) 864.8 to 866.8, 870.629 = 75.0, 76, 0.932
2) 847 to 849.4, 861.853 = 69.1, 70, 0.974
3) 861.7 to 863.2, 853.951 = 74.8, 76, 0.931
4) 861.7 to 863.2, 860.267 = 74.8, 76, 0.892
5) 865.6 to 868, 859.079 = 70.3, 71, 0.926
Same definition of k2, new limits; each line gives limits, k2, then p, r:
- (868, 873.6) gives -40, 49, 8.62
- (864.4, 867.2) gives -16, 24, 8.60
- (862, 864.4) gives -12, 20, 8.48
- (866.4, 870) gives -23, 31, 8.50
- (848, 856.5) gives -64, 72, 8.42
